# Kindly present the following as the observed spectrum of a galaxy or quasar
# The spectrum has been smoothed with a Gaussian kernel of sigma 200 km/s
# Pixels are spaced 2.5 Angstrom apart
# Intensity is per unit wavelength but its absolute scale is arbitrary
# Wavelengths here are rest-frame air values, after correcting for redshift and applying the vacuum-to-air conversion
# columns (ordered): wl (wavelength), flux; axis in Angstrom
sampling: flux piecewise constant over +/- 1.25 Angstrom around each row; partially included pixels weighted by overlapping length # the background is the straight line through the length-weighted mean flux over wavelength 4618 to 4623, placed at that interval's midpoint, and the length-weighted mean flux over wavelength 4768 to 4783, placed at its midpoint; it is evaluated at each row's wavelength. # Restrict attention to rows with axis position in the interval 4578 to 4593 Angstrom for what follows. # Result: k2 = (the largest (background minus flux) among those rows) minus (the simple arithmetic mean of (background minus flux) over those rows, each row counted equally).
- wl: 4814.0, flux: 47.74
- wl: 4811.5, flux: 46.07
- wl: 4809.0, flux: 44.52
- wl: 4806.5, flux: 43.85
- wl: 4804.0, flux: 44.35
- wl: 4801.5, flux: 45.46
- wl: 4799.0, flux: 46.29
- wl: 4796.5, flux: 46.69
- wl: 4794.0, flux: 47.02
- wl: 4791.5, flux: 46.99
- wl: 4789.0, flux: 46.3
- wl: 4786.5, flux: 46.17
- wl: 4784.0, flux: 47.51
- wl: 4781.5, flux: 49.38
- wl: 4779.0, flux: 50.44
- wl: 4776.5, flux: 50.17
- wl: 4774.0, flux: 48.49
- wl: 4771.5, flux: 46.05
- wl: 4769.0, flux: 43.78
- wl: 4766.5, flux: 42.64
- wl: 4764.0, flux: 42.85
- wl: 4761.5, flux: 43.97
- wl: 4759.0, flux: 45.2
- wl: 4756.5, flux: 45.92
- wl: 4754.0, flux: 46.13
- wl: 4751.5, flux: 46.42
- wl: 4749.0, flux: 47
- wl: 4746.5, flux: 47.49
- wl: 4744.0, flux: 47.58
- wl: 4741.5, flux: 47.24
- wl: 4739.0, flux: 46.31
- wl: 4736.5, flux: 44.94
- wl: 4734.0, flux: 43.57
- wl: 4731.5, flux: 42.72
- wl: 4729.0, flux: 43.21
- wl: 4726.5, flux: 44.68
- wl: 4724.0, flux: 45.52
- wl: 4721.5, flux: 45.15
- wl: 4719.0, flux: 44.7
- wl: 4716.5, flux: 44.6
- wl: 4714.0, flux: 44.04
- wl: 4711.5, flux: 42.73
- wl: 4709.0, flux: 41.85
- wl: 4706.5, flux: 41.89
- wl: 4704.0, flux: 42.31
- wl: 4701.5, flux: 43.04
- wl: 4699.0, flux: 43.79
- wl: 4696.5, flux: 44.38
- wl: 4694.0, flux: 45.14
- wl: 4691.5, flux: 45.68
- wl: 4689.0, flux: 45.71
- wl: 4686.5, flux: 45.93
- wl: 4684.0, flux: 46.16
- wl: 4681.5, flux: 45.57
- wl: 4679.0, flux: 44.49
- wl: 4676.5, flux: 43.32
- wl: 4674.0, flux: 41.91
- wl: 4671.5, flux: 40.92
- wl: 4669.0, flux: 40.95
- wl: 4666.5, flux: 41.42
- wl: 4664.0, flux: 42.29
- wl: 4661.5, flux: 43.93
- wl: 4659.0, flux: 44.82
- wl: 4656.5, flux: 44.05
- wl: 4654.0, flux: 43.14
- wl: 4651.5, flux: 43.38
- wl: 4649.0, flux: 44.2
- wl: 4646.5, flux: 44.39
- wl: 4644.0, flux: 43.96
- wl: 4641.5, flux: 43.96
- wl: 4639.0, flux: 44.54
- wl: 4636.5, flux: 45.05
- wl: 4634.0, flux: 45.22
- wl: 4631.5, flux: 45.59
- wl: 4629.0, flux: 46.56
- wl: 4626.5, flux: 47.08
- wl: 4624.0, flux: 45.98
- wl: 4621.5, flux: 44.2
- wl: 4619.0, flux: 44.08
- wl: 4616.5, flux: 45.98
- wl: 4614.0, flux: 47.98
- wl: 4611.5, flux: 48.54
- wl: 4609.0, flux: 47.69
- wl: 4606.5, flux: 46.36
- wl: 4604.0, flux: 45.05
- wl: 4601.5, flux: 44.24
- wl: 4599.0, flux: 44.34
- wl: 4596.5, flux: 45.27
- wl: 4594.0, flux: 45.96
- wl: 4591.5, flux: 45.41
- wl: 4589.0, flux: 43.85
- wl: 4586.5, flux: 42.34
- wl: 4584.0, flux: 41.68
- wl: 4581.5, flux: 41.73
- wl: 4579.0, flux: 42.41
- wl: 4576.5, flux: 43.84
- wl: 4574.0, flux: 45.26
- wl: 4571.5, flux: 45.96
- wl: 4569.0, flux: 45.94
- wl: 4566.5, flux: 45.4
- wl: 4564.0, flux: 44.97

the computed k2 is 1.2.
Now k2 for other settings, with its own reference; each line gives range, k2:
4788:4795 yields 0.4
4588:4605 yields 0.8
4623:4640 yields 1.4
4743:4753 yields 0.8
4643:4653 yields 0.7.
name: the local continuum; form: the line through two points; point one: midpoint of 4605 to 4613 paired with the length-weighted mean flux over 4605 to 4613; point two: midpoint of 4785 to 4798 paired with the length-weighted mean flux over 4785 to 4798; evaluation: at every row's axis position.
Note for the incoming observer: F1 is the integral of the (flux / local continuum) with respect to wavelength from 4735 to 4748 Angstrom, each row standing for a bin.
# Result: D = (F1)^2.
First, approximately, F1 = 12.9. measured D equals 167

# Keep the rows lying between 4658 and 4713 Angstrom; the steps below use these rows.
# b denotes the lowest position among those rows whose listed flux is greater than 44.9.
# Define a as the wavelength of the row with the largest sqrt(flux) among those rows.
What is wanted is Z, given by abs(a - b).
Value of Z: 2.5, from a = 4684.0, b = 4681.5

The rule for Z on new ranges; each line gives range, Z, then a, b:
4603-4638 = 7.5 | 4611.5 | 4604.0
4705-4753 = 22.5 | 4744.0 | 4721.5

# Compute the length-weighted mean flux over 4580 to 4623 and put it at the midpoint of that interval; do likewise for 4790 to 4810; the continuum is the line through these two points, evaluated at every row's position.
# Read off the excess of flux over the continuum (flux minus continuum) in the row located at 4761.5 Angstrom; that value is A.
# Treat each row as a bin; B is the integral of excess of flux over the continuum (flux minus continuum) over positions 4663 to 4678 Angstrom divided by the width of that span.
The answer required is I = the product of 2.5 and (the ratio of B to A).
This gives 5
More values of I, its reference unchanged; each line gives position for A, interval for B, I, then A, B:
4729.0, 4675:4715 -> 1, -2.2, -1.2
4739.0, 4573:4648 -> 0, 0.9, -0.1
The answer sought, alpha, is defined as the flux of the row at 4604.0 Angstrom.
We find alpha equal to 45.05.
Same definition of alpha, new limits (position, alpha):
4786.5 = 46.17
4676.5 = 43.32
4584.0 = 41.68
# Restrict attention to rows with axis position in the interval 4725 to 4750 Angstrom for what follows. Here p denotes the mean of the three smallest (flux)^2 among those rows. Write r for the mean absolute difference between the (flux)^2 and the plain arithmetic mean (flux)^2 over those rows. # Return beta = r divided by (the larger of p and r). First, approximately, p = 1863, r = 150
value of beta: 0.080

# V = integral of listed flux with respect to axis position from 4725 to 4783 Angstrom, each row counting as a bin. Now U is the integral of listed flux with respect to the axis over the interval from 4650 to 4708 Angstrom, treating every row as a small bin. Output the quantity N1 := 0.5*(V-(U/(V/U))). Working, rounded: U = 2532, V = 2664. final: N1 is 128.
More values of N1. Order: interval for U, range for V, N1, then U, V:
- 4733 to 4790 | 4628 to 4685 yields -144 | 2641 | 2501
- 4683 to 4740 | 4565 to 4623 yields 83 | 2522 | 2607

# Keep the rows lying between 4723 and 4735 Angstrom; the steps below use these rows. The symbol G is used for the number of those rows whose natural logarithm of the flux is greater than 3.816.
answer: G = 1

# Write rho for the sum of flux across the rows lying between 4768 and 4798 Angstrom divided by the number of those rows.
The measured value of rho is 47.4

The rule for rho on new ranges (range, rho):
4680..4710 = 44.3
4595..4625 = 45.8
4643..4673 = 43.1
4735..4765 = 45.9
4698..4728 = 43.7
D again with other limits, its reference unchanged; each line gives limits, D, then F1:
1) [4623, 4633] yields 95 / 9.8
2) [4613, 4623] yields 92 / 9.6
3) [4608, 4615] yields 50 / 7.1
